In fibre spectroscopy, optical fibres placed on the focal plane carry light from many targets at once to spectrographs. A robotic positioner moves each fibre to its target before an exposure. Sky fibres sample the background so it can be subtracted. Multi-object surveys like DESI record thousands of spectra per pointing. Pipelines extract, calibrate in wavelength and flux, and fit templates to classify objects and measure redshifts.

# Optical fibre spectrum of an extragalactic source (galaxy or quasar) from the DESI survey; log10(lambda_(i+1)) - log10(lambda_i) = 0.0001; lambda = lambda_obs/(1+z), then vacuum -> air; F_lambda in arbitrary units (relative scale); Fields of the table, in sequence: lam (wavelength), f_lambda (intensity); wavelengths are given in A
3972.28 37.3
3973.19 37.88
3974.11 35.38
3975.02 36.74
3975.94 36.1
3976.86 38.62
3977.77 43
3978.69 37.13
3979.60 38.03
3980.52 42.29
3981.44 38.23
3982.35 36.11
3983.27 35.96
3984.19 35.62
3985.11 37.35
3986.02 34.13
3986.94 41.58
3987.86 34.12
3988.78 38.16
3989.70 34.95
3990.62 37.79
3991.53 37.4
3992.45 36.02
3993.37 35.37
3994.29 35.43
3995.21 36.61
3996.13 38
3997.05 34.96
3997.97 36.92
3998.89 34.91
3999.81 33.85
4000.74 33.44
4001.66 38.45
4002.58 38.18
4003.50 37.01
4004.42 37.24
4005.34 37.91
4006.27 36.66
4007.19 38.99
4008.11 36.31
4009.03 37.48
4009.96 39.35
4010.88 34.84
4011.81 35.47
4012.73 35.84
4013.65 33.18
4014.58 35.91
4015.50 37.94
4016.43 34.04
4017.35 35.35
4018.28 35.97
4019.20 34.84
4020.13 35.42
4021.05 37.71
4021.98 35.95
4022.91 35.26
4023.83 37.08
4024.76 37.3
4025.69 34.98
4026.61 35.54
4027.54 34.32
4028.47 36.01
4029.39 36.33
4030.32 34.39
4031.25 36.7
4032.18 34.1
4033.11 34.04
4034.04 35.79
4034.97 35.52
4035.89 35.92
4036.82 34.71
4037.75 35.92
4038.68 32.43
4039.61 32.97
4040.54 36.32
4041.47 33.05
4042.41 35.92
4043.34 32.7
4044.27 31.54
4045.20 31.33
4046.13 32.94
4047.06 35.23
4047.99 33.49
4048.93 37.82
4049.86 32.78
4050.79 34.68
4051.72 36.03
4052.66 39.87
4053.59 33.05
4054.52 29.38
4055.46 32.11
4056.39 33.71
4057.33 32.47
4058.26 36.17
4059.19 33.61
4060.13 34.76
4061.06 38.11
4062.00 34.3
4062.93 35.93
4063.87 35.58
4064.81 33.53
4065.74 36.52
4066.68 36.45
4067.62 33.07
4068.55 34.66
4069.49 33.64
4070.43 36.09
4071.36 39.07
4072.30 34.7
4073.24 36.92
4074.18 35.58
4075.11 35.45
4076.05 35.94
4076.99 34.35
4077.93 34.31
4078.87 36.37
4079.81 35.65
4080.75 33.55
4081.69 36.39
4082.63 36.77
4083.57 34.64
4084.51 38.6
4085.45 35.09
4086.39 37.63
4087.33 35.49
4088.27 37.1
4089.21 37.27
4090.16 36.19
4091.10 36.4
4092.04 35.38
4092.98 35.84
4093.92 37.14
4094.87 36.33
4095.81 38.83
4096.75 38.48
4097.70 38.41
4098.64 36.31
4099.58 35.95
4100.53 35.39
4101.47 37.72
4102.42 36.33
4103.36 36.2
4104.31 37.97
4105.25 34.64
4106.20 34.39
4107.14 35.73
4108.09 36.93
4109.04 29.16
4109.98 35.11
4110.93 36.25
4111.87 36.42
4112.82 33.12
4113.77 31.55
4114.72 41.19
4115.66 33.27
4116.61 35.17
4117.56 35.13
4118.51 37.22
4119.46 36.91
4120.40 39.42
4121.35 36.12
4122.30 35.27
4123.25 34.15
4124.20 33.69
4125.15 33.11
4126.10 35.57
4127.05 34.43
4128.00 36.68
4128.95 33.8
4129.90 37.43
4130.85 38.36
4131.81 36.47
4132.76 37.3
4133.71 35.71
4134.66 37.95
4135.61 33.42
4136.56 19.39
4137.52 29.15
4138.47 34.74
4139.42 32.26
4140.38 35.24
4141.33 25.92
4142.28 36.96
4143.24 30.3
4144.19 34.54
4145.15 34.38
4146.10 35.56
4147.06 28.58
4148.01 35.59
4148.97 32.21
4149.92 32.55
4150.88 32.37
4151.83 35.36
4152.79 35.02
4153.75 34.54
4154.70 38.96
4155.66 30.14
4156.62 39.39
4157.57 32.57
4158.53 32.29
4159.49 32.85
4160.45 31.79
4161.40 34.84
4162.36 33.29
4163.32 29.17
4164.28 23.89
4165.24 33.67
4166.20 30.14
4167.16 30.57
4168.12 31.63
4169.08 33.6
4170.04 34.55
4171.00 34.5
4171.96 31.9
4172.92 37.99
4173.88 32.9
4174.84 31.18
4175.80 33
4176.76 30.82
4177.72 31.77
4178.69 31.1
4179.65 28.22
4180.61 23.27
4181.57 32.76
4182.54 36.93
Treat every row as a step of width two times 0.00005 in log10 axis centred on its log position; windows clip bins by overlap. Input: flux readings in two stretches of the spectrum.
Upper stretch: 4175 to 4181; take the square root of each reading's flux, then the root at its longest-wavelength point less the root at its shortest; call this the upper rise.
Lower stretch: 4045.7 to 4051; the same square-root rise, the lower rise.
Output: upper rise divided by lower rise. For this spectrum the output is -6.2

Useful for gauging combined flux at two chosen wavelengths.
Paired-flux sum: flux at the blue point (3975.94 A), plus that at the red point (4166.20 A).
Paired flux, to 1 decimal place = 66.2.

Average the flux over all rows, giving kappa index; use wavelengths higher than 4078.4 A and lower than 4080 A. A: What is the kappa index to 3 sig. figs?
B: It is 36.0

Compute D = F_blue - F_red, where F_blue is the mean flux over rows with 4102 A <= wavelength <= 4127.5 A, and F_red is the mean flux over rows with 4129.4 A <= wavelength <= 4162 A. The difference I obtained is 1.7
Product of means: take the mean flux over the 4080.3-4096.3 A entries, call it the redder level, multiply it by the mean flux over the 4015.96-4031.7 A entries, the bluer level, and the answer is 1300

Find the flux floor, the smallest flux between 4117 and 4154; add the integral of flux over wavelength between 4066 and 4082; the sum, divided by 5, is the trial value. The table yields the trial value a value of 117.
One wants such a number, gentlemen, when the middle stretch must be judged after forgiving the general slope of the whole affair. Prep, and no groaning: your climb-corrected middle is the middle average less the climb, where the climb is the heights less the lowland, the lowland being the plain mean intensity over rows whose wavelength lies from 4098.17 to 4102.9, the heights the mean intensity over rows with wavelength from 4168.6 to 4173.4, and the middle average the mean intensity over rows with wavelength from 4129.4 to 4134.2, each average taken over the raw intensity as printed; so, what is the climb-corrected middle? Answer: 38.9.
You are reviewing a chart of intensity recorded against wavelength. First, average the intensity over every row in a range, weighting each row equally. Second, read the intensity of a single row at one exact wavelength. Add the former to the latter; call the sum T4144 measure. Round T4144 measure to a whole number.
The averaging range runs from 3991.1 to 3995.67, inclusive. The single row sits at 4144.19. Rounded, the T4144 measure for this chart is 71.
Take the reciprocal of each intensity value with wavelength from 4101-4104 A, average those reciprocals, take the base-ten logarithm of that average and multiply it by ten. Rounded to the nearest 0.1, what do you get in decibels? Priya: -15.7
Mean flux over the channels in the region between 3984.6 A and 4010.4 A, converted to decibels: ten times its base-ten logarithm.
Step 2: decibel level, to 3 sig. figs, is 15.7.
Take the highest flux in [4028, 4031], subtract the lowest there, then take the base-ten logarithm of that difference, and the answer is 0.3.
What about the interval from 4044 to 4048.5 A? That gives 0.6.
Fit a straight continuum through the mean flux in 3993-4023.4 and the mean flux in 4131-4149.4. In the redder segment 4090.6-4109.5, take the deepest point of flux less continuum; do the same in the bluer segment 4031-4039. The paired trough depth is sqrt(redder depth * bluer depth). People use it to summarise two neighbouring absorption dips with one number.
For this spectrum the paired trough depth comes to 3.7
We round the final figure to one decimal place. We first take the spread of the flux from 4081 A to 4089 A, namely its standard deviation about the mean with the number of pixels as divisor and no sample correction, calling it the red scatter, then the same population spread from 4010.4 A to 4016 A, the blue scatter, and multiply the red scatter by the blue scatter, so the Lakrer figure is 1.8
